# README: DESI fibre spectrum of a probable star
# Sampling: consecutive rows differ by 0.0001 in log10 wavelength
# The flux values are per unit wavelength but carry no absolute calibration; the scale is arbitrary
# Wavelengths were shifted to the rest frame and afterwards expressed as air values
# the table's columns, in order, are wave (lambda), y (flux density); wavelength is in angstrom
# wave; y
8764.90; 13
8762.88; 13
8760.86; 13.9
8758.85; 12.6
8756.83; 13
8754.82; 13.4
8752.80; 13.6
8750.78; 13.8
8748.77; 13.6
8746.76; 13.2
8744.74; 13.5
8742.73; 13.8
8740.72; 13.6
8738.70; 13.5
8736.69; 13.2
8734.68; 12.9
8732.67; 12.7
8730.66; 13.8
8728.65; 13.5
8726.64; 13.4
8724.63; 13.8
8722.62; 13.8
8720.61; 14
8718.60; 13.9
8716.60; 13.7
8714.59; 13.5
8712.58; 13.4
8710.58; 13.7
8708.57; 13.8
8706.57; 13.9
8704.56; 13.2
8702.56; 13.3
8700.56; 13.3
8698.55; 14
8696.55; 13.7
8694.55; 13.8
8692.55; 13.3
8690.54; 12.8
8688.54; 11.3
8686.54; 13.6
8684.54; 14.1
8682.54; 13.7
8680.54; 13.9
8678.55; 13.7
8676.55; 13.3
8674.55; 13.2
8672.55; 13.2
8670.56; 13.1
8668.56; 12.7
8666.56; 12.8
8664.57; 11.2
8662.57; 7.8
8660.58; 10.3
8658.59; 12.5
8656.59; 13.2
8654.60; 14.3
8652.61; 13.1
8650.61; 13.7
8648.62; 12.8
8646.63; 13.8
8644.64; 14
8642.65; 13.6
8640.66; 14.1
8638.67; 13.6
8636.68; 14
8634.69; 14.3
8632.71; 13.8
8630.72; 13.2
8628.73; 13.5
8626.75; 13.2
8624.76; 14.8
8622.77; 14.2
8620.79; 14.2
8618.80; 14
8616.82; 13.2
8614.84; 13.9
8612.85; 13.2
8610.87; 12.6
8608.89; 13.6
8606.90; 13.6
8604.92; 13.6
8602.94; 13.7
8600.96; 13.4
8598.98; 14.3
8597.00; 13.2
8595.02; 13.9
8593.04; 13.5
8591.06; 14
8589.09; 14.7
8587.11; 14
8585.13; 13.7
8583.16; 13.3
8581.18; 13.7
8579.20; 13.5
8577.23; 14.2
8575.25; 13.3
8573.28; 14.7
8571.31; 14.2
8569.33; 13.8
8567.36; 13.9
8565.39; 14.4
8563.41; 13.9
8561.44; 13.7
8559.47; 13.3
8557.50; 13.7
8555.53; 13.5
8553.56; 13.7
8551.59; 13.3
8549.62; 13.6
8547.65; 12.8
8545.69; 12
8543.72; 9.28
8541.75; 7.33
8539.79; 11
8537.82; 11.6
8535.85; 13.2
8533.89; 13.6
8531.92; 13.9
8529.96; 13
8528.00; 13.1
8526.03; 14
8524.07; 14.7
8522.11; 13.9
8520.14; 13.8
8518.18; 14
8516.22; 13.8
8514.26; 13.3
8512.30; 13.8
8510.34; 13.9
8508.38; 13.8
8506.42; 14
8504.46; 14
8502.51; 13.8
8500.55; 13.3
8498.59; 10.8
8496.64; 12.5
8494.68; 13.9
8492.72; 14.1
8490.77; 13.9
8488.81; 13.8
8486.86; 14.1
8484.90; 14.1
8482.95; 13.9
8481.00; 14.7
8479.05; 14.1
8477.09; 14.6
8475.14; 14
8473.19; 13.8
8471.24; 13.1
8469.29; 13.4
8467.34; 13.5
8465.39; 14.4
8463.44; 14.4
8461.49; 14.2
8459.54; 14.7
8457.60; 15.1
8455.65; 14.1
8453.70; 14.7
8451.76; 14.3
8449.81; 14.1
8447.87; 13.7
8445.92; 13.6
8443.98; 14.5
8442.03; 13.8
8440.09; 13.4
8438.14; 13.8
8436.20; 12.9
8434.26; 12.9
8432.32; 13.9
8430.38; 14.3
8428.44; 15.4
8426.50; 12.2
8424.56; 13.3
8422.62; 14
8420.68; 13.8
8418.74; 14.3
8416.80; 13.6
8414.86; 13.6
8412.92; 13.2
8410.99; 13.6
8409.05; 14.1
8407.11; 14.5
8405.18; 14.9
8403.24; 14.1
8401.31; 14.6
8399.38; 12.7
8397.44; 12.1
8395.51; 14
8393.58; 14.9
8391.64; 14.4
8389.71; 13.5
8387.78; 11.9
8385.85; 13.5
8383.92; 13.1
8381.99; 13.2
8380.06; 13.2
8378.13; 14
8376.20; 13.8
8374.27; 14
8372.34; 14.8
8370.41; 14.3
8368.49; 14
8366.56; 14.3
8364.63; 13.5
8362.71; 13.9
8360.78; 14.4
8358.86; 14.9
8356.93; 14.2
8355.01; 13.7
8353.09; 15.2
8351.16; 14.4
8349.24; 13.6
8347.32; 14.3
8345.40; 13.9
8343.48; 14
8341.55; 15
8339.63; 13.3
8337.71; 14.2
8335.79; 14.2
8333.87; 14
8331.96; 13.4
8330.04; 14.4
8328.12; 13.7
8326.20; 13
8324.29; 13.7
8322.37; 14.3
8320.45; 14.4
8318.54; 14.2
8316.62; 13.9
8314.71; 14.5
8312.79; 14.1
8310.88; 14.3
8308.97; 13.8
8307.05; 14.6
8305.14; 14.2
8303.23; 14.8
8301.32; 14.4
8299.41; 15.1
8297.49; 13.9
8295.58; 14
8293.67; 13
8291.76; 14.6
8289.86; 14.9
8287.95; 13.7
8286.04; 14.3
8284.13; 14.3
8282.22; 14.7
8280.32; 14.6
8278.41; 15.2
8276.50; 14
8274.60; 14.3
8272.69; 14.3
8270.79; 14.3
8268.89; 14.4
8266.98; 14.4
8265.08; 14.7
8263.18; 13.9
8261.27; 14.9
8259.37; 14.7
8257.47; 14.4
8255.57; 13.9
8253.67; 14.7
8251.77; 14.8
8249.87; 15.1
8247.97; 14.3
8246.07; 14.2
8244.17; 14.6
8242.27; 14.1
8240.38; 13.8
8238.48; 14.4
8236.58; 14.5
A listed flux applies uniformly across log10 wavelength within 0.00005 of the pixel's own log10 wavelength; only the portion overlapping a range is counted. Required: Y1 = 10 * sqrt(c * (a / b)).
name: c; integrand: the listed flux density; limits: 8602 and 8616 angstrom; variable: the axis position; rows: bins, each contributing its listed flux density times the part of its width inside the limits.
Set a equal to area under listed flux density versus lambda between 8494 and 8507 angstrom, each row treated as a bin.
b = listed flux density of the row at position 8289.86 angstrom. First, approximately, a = 171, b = 14.9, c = 188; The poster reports 465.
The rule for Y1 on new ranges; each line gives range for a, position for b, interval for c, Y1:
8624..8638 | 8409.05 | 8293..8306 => 504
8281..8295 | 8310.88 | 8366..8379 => 506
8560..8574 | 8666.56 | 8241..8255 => 559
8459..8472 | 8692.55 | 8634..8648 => 514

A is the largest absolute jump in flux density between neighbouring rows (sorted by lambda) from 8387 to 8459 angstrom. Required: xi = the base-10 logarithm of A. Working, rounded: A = 3.2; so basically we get 0.5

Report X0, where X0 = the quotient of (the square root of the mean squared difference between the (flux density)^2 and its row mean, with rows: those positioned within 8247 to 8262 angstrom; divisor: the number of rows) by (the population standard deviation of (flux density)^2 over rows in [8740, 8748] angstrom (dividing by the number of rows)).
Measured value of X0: 1.8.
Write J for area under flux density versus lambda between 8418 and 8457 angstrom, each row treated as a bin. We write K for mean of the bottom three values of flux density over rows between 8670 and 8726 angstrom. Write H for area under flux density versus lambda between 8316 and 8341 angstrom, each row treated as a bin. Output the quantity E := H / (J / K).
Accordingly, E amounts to 8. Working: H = 348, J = 541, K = 12.4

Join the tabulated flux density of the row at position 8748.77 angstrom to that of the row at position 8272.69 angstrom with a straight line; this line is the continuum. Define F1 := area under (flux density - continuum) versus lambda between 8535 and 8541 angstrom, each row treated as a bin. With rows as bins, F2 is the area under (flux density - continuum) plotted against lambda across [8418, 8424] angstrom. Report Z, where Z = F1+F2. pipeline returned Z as -13.8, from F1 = -13.1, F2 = -0.7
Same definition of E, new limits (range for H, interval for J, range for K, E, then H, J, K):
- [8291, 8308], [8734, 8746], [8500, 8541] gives 18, 243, 161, 11.9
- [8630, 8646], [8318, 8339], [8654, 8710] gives 7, 221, 293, 9.8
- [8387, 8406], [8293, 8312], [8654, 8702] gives 9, 261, 270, 9.8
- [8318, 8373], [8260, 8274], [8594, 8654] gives 49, 776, 202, 12.8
